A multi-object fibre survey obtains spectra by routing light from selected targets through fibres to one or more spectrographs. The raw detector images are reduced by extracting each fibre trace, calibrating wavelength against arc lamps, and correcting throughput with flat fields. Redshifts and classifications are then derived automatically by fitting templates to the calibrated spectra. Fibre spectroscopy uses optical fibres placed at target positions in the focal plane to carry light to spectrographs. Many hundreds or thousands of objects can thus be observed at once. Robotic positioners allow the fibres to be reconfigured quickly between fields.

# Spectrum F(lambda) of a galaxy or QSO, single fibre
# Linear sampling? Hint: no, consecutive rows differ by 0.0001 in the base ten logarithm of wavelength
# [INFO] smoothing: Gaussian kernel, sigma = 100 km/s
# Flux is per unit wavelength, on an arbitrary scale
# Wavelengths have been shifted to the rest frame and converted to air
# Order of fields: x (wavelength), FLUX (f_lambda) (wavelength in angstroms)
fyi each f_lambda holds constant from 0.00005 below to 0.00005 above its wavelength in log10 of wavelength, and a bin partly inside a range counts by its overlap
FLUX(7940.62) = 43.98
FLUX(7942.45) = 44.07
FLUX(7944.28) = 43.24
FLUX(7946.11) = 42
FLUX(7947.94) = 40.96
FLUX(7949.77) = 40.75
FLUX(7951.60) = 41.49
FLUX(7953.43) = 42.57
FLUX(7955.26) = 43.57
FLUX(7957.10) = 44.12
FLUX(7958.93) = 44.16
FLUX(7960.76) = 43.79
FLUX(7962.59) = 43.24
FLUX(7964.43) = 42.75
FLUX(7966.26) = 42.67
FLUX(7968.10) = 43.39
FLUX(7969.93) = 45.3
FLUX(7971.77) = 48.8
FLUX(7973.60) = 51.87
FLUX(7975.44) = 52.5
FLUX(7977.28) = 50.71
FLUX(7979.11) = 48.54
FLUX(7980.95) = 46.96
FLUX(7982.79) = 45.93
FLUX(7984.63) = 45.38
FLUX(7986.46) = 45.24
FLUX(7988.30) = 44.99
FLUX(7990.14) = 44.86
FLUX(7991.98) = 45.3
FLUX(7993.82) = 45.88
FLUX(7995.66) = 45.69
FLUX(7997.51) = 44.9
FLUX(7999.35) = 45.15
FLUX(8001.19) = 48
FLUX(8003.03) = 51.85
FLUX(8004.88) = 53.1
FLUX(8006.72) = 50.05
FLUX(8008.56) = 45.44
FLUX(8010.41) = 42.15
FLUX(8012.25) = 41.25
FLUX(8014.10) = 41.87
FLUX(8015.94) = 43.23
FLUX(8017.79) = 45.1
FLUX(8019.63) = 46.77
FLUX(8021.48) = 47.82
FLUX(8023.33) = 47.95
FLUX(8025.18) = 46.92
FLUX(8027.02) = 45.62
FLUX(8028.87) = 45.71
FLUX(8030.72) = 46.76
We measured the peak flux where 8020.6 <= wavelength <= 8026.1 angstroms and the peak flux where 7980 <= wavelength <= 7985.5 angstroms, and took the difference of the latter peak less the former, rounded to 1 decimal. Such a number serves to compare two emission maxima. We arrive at -1.0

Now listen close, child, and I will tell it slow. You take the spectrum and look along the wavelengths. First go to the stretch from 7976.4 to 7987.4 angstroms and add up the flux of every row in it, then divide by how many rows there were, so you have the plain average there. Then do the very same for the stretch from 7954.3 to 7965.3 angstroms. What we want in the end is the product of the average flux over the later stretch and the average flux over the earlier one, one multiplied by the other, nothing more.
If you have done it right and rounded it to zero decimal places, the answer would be 2055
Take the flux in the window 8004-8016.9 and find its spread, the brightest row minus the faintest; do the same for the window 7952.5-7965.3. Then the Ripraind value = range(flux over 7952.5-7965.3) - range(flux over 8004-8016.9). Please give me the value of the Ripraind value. -10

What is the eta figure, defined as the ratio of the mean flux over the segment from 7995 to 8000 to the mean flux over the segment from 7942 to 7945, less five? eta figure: -3.96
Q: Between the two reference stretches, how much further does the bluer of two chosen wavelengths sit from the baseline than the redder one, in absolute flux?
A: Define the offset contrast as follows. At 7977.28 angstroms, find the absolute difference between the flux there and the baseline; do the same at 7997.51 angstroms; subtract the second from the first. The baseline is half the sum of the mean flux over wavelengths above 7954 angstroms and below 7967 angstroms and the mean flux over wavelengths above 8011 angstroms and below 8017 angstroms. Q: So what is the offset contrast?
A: 5.8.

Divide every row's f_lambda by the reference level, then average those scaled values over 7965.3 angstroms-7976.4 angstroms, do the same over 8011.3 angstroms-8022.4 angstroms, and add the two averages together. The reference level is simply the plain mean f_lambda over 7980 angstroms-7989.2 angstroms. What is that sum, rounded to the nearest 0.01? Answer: 2.01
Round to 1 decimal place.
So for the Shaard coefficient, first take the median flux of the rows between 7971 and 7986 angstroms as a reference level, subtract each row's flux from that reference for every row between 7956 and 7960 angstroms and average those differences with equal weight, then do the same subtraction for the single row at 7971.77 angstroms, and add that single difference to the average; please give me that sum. 4.4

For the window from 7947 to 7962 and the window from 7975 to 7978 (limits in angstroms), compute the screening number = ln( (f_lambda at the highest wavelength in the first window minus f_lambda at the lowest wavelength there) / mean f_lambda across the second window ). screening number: -2.90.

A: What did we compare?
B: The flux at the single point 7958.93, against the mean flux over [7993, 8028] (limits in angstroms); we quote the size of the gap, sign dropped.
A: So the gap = 2.09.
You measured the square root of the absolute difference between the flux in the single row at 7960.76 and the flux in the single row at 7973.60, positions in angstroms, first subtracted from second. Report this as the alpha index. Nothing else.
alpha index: 2.8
